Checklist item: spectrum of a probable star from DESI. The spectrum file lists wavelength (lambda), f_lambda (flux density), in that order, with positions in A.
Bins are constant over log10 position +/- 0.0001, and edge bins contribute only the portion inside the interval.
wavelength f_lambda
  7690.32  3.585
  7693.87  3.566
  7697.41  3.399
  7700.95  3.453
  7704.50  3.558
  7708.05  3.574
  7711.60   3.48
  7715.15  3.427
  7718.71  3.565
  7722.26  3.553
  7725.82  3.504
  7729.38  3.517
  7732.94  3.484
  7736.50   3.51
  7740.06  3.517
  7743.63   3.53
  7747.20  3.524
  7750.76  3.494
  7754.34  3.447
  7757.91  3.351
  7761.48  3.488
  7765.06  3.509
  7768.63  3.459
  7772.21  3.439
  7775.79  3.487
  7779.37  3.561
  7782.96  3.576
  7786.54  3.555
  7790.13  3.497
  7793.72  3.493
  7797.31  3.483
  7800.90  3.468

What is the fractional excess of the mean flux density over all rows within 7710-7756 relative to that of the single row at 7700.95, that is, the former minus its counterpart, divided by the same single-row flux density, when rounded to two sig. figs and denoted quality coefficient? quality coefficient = 0.015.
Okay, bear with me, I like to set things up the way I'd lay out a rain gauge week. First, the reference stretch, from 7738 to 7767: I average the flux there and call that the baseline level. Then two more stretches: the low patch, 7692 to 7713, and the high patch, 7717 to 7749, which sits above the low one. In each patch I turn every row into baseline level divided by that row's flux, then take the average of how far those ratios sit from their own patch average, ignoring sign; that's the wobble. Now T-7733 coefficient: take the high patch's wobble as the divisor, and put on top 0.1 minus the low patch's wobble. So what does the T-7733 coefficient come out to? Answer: 16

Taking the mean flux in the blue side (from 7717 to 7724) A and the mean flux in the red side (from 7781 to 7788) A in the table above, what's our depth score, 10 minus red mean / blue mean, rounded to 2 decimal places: 9.00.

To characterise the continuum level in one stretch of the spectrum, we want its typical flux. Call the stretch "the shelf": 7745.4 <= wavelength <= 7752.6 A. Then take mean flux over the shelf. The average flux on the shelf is 3.51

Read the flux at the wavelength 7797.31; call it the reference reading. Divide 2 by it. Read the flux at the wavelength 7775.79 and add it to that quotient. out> 4.06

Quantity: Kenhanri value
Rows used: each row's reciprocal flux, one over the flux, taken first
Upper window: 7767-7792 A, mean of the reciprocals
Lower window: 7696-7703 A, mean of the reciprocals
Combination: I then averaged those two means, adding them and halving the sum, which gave 0.288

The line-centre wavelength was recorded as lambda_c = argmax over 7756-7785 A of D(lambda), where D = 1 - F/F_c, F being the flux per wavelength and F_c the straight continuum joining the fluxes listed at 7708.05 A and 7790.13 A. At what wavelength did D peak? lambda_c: 7757.91 A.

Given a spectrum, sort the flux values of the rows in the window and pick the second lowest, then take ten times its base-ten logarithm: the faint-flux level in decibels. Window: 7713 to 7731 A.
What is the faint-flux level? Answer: 5.45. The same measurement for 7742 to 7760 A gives 5.37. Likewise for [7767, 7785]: 5.39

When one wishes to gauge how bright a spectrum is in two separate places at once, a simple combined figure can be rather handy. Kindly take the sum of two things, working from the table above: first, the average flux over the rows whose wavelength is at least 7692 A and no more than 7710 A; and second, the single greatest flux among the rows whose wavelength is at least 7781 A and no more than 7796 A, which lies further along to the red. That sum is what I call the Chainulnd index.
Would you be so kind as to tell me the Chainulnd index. 7.09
